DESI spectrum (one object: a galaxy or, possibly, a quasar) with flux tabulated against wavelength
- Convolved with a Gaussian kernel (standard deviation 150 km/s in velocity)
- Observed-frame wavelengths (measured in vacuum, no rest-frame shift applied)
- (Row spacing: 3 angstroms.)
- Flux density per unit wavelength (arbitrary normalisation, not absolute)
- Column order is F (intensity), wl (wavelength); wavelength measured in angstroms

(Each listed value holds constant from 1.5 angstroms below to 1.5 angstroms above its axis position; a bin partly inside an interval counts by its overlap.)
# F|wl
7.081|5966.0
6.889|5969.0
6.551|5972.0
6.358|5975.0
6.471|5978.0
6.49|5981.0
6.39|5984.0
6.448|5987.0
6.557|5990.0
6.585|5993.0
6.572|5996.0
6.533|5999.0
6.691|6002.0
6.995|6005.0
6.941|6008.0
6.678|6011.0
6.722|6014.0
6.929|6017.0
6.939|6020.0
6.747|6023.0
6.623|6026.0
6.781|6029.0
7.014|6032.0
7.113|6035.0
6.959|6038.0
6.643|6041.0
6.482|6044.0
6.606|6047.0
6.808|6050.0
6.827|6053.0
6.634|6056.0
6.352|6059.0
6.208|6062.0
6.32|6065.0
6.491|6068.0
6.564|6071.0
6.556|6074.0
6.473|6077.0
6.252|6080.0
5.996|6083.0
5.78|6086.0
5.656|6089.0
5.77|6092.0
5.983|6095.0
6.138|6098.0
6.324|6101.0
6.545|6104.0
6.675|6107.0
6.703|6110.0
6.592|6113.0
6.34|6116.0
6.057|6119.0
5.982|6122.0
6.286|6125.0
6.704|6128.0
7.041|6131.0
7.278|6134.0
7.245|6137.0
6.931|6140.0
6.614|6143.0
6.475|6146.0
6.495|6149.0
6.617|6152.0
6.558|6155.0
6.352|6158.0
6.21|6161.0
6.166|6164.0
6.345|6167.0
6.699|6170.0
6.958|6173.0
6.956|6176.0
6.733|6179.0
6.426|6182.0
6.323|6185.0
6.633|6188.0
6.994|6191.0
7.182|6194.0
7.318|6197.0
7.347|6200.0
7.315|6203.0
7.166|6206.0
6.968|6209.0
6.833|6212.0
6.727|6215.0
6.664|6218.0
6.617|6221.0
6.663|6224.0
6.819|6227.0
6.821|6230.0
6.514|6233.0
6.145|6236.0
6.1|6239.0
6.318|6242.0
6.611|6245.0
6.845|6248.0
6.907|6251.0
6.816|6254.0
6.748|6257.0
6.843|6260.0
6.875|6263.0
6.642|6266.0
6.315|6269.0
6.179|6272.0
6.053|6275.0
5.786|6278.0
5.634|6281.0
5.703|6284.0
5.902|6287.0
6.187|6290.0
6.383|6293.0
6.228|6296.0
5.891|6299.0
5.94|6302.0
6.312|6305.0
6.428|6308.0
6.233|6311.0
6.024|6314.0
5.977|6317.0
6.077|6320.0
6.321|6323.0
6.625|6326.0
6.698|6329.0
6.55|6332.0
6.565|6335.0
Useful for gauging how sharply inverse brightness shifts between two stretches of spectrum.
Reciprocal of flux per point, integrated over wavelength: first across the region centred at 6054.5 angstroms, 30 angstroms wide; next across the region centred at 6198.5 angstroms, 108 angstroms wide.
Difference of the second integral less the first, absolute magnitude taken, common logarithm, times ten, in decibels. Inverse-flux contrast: 11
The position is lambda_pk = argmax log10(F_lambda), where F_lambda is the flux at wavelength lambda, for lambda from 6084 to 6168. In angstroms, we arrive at 6134.0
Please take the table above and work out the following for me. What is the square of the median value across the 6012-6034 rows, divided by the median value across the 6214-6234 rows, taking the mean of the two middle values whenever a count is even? 6.90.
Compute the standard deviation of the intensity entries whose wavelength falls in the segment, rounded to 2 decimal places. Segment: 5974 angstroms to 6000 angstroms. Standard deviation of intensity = 0.08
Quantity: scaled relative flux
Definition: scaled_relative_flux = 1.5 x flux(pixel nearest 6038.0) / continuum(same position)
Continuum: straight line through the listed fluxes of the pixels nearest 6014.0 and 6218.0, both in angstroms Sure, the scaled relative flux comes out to 1.55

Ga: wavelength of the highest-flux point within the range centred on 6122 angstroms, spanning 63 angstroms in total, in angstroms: 6134.0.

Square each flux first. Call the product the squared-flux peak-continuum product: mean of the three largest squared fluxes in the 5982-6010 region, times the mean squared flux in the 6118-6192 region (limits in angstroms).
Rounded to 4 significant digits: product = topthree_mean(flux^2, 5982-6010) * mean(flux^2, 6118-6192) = 2068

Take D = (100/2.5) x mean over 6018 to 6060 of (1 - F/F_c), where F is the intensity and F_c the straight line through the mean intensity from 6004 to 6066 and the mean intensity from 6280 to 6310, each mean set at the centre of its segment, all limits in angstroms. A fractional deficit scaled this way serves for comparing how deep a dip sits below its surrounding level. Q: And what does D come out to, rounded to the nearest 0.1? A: -0.2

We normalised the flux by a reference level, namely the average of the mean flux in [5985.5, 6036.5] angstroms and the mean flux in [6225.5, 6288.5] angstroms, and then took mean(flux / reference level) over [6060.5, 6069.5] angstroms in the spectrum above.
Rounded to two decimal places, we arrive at 0.96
